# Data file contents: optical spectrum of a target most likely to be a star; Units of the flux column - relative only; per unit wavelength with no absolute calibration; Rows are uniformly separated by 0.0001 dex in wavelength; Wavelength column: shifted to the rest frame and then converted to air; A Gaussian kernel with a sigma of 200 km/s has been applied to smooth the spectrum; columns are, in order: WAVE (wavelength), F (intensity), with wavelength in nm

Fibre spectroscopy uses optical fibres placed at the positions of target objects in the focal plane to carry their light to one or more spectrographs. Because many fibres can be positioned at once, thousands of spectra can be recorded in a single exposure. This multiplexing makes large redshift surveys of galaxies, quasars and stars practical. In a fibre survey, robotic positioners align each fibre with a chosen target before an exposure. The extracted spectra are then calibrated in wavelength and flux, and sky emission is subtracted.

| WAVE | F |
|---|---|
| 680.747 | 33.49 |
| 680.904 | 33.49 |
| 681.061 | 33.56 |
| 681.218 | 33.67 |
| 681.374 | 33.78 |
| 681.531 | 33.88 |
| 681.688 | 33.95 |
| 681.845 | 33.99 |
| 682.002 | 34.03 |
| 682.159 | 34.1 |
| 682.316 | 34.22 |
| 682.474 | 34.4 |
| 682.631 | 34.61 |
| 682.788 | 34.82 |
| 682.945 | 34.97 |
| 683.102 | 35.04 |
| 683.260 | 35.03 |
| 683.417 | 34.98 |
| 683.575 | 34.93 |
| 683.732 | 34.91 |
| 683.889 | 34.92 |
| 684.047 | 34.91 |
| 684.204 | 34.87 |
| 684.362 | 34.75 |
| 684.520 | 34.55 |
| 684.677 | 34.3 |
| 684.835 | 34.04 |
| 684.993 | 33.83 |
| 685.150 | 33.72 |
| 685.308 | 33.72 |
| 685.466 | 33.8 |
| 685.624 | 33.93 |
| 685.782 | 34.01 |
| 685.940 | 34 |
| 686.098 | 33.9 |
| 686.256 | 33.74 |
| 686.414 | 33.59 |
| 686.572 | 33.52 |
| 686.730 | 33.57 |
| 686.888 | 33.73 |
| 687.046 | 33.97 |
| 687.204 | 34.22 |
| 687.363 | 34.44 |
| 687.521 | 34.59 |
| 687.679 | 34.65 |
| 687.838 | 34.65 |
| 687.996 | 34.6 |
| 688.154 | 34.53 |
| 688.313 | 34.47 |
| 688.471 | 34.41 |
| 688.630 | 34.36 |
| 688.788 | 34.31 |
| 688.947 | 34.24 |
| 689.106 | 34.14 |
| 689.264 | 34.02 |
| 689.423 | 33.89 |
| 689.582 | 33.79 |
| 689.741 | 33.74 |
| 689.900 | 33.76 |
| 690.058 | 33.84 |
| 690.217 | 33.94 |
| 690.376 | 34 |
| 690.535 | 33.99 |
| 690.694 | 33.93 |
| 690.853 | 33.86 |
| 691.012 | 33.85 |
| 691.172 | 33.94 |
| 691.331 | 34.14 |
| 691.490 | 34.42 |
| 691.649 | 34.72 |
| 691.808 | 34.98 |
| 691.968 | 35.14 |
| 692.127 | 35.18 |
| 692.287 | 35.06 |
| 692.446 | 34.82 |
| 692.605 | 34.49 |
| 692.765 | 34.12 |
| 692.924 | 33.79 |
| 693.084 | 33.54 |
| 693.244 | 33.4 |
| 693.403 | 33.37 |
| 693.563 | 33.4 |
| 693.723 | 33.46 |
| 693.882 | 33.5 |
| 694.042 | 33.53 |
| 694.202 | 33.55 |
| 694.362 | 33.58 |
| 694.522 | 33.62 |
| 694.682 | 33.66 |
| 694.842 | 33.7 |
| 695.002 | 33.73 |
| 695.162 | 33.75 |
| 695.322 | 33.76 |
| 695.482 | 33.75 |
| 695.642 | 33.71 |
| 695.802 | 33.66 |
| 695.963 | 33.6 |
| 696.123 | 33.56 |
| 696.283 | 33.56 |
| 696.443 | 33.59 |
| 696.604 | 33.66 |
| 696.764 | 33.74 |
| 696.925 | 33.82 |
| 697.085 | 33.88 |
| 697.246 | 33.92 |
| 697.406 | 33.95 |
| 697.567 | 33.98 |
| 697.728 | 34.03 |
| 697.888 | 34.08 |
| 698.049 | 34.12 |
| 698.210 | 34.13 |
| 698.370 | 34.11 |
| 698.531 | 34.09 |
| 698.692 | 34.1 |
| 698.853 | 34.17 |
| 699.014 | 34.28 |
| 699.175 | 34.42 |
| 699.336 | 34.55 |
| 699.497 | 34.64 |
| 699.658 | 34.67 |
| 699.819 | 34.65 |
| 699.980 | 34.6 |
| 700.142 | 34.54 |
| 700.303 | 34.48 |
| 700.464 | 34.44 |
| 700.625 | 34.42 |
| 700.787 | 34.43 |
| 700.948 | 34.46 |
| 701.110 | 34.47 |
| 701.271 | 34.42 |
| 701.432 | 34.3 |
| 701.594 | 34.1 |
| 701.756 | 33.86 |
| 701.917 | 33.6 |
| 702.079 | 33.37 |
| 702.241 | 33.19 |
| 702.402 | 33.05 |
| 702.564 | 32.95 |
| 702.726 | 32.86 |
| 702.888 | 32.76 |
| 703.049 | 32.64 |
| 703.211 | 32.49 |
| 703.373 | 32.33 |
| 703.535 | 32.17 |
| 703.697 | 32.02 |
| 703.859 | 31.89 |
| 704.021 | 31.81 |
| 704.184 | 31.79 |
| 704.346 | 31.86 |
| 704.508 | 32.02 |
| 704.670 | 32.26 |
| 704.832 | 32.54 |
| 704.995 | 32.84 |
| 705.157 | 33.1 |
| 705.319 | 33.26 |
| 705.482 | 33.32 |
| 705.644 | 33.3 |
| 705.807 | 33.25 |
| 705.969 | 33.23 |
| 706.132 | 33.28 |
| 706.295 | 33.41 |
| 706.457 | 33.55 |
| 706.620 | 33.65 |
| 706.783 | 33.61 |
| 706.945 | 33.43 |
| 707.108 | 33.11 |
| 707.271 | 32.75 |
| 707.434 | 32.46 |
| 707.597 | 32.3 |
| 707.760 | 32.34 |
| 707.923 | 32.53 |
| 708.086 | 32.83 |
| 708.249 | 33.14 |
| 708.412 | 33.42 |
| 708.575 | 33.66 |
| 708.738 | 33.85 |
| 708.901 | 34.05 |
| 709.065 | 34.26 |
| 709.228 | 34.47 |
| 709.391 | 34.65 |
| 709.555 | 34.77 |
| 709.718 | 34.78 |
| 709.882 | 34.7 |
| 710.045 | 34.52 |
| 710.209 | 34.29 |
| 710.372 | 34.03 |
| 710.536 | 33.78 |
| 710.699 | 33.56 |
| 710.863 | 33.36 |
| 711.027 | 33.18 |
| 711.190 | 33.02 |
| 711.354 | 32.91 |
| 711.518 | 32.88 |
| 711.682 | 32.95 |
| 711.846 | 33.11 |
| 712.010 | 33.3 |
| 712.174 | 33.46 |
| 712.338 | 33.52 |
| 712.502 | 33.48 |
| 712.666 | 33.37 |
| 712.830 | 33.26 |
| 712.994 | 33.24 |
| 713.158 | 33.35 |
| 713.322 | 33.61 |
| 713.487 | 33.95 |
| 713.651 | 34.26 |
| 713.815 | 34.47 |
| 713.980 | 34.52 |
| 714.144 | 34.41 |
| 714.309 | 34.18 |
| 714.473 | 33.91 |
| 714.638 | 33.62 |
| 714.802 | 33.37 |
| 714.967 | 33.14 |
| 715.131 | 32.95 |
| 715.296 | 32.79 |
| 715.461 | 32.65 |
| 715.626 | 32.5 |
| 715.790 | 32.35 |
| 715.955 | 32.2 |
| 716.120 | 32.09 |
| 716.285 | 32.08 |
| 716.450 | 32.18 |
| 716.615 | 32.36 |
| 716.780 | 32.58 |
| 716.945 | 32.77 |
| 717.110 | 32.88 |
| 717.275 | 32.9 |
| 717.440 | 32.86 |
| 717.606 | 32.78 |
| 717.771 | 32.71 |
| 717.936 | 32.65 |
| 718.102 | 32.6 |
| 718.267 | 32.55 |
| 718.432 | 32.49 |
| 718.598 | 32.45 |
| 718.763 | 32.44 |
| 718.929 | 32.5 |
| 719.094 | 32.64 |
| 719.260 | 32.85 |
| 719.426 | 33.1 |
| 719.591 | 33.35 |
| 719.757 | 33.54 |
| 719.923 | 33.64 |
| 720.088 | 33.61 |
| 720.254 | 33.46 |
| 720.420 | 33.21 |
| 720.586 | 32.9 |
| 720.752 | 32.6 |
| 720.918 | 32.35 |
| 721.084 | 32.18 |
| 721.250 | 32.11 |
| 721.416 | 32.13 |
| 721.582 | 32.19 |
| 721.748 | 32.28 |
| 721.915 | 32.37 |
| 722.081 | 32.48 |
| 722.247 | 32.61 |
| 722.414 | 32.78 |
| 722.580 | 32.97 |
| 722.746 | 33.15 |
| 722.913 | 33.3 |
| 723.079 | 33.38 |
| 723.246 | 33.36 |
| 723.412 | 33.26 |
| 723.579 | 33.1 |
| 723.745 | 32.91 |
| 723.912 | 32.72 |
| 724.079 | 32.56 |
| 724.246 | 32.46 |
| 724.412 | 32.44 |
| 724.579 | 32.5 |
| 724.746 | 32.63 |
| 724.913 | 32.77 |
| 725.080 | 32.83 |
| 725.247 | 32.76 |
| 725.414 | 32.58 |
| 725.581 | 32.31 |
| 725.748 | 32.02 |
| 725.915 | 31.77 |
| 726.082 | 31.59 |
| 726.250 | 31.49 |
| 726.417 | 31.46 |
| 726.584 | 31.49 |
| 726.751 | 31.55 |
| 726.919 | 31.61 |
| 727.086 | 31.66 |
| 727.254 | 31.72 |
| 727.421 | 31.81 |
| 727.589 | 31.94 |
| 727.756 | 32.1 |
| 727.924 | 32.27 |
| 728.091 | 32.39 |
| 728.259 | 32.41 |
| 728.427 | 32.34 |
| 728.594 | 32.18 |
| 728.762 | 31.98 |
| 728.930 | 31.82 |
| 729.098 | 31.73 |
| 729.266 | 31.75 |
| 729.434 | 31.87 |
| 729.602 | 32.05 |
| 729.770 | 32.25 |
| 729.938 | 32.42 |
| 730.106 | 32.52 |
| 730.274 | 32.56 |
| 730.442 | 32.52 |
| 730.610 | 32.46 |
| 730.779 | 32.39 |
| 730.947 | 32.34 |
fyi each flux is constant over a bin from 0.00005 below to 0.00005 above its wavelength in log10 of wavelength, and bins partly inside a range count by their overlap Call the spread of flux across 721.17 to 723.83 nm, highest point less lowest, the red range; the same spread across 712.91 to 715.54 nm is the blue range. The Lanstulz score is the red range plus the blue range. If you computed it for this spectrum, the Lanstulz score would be 3.1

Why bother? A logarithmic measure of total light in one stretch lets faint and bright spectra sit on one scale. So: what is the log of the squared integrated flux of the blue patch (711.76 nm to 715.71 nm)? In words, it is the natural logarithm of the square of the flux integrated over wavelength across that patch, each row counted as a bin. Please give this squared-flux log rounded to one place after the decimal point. 9.8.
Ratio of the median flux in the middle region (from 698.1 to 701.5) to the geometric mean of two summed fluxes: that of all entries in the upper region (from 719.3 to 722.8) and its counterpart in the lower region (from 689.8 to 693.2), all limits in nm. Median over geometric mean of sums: 0.0489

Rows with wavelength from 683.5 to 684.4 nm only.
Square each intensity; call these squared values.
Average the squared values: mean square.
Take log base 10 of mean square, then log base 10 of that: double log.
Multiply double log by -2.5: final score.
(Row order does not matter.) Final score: -1.22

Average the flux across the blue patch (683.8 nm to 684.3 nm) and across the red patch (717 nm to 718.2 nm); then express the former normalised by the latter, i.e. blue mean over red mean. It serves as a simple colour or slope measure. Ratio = 1.065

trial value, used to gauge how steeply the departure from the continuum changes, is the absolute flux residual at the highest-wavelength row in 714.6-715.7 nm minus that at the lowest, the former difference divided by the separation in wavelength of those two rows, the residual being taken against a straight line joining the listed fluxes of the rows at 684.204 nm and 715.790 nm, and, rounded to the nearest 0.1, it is -1.1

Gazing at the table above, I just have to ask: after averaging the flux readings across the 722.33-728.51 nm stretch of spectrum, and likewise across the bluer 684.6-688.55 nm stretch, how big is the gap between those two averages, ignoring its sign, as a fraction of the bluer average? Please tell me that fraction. 0.05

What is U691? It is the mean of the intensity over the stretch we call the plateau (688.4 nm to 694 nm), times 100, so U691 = 3410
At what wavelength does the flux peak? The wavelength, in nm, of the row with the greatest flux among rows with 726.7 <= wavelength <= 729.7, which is 728.259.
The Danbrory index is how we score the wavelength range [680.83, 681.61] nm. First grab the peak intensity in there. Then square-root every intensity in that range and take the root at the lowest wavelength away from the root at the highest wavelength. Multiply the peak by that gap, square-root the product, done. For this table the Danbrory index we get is 1.07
